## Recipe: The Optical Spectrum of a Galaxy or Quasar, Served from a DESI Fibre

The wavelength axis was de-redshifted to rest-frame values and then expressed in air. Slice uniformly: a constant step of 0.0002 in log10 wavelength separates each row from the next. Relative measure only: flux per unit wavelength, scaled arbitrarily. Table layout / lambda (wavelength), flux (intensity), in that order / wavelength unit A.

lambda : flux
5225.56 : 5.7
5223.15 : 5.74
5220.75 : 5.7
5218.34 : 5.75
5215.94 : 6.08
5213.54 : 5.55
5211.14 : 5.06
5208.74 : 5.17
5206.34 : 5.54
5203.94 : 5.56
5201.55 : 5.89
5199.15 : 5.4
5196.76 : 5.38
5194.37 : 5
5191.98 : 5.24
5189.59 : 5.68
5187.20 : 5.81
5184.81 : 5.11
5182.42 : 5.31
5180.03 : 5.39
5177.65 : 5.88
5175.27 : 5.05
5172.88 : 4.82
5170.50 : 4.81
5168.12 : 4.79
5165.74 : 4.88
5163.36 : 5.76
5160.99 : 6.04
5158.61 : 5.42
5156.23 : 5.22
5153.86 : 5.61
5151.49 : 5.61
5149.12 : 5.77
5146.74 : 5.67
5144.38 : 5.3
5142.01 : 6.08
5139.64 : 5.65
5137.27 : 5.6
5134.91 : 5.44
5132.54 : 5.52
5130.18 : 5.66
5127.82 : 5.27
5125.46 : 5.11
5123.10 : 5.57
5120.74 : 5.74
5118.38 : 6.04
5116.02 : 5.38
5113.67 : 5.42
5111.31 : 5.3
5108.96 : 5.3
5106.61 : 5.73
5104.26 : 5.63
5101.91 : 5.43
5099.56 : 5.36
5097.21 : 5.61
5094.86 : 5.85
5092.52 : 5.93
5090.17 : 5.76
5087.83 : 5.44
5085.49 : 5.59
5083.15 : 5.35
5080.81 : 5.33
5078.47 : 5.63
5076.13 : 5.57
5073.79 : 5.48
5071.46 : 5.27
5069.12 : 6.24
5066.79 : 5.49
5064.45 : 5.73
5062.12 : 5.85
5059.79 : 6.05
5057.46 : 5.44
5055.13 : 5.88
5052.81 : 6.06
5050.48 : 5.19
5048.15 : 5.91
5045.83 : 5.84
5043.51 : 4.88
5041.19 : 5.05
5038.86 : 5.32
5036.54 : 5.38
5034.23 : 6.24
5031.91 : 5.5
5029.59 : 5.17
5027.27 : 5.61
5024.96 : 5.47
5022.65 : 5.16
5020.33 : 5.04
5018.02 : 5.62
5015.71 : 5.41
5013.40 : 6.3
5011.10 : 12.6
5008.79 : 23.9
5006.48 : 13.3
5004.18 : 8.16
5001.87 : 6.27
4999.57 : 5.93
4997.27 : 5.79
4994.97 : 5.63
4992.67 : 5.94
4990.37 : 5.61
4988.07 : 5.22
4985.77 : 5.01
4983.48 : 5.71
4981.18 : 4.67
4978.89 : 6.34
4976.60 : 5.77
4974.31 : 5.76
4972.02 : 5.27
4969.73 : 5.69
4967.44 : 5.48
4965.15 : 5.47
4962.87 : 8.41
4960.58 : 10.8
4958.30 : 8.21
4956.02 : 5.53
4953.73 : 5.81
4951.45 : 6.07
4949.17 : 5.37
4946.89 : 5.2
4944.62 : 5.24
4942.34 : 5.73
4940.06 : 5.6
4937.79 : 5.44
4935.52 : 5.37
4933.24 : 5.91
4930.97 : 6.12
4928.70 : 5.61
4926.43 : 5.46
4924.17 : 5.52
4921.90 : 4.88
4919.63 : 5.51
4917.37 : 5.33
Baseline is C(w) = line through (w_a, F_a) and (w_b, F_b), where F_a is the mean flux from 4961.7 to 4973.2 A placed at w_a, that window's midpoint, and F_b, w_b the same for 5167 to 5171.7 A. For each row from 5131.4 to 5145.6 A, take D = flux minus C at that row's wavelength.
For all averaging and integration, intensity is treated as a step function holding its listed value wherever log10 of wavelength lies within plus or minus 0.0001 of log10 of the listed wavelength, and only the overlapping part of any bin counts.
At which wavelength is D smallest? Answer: 5144.38 A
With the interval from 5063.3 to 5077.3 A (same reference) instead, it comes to 5071.46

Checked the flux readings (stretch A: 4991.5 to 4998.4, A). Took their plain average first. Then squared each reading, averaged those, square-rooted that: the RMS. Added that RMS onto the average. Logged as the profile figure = 11.6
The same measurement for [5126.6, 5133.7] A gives 11.0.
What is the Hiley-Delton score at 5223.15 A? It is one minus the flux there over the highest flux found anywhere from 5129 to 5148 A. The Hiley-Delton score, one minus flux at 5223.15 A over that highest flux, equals 0.056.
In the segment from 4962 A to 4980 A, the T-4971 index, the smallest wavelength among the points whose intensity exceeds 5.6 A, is 4962.87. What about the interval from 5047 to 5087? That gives 5048.15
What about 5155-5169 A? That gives 5160.99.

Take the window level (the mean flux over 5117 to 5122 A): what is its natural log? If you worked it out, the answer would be 1.77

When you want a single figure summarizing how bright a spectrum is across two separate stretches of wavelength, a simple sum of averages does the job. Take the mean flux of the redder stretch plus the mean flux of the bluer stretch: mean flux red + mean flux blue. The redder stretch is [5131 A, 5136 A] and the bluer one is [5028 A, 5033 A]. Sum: 10.8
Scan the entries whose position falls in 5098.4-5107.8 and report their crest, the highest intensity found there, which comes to 5.73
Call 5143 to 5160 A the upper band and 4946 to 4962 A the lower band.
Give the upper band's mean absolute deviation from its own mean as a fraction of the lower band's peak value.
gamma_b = 0.016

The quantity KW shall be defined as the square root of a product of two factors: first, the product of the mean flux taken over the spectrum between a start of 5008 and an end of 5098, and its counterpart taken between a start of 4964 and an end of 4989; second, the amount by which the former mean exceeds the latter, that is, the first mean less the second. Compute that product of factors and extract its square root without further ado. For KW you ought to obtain 5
